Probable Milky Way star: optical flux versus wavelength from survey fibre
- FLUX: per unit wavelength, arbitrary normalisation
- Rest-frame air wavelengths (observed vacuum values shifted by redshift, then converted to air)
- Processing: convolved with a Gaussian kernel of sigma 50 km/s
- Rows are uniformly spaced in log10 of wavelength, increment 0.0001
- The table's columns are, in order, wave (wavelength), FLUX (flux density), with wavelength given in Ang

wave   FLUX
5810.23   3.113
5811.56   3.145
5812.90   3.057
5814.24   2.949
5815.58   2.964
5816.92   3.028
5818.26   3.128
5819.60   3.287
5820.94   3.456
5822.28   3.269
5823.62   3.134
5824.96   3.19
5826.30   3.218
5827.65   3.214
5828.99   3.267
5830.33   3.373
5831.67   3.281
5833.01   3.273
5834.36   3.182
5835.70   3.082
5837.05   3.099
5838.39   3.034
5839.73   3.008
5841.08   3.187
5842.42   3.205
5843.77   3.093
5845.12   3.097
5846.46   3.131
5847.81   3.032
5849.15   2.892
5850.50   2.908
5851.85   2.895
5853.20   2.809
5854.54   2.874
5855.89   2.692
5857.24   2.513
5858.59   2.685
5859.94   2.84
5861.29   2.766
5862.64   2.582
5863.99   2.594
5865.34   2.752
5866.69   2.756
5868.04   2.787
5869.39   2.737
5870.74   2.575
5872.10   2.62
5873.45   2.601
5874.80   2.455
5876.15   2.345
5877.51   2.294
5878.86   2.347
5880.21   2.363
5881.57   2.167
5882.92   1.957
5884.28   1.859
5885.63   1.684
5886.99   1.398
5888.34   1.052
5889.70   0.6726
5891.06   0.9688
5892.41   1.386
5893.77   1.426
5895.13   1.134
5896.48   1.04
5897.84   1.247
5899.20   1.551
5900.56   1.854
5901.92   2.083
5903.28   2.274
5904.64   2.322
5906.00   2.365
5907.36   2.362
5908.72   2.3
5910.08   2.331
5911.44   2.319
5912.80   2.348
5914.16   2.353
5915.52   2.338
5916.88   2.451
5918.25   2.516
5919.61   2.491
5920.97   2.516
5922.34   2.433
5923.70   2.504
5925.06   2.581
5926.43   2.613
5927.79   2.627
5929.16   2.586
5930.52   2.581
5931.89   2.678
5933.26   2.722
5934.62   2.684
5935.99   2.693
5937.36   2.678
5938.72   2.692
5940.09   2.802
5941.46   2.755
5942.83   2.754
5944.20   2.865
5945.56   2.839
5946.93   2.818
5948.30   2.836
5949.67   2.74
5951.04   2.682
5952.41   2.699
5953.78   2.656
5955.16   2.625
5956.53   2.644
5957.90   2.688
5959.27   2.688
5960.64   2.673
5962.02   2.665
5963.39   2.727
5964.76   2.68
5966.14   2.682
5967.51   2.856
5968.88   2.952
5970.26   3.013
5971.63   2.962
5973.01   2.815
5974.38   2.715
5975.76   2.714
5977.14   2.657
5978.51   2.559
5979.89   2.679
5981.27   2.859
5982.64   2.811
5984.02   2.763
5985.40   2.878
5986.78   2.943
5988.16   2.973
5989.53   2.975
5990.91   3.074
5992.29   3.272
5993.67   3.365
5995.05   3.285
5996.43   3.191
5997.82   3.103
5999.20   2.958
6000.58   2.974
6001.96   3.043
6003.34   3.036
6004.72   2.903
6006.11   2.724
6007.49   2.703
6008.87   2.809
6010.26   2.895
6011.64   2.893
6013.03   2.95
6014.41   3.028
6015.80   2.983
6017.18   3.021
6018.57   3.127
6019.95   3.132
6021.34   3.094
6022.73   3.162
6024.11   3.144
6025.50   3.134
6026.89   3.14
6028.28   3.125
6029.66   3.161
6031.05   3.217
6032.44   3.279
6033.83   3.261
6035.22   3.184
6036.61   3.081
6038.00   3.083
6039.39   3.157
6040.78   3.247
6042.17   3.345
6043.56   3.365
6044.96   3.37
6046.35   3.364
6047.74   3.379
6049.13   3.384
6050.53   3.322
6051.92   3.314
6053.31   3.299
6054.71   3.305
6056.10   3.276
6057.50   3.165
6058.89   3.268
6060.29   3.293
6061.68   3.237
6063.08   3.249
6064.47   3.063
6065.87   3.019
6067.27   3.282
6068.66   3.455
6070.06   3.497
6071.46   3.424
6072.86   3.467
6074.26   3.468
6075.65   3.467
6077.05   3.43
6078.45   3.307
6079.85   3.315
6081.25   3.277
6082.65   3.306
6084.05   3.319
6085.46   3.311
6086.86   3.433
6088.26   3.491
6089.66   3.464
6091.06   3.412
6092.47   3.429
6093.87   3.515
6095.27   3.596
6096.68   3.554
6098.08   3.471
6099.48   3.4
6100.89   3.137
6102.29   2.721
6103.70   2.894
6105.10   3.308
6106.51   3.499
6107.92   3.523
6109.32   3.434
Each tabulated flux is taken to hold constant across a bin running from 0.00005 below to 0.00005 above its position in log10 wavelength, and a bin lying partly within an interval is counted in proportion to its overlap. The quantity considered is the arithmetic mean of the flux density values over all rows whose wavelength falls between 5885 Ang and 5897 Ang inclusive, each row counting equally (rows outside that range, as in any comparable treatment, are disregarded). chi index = 1.2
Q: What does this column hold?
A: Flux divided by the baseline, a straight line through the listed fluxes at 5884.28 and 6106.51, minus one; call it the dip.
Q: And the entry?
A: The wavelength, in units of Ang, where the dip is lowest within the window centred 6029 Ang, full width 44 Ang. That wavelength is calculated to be 6007.49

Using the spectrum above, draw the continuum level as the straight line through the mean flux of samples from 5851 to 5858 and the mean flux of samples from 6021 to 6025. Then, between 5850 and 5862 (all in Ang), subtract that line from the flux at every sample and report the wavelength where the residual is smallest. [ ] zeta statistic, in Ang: 5857.24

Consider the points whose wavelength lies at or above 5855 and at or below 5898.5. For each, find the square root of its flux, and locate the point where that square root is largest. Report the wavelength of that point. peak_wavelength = 5859.94 Ang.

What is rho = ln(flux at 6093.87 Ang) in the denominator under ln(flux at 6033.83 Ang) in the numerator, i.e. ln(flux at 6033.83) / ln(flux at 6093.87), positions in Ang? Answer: 0.94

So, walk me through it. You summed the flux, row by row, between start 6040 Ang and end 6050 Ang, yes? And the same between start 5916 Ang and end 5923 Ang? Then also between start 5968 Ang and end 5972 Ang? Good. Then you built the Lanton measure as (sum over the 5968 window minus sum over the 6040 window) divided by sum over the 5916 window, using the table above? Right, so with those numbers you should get -1.2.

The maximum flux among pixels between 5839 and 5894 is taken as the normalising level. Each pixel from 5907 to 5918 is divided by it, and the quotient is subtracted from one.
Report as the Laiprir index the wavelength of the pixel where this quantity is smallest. 5916.88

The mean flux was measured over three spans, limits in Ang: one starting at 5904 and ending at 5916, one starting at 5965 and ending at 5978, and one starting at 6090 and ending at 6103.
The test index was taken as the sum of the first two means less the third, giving 1.8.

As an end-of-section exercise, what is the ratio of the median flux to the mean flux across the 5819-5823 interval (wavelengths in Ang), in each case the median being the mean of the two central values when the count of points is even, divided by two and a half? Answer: 0.3940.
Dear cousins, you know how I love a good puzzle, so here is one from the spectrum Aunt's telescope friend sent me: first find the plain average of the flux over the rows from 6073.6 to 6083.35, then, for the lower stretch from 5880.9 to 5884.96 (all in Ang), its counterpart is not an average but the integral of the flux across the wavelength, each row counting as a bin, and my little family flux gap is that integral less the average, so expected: 4.7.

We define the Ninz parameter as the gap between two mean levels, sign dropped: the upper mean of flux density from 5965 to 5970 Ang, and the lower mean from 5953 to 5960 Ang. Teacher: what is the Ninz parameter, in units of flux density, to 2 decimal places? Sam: 0.17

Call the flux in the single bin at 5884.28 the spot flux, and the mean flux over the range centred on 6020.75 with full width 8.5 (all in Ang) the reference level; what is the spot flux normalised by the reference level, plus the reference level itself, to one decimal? 3.7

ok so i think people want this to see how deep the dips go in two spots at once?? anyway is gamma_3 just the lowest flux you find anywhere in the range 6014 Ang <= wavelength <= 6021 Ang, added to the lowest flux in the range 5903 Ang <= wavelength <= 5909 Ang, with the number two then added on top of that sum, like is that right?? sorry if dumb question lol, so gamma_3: 7.3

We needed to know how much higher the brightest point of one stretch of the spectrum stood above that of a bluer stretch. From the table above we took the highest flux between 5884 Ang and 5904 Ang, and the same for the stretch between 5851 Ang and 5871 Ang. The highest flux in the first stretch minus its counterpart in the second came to -0.62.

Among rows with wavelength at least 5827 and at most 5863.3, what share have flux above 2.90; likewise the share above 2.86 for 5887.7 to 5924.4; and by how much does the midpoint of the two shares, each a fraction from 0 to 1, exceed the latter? 0.31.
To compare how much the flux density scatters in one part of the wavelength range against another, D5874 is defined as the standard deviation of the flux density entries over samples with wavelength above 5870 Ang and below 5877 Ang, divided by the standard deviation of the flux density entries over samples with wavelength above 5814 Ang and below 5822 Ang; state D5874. 0.6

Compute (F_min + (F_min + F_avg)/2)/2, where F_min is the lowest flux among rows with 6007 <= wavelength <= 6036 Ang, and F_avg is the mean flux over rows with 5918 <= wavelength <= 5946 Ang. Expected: 2.69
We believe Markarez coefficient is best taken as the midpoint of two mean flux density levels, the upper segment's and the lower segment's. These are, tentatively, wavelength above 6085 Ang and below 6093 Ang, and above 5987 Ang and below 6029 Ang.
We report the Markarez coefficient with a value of 3.2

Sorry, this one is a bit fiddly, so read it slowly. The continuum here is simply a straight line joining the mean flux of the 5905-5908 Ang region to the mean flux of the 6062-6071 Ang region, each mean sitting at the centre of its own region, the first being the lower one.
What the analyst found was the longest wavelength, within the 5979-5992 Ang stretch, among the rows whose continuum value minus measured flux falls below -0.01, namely 5990.91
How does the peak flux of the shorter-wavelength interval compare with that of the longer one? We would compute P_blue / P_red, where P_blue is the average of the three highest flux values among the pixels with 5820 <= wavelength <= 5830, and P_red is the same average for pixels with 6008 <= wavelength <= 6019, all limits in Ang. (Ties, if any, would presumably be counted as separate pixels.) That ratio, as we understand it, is 1.09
